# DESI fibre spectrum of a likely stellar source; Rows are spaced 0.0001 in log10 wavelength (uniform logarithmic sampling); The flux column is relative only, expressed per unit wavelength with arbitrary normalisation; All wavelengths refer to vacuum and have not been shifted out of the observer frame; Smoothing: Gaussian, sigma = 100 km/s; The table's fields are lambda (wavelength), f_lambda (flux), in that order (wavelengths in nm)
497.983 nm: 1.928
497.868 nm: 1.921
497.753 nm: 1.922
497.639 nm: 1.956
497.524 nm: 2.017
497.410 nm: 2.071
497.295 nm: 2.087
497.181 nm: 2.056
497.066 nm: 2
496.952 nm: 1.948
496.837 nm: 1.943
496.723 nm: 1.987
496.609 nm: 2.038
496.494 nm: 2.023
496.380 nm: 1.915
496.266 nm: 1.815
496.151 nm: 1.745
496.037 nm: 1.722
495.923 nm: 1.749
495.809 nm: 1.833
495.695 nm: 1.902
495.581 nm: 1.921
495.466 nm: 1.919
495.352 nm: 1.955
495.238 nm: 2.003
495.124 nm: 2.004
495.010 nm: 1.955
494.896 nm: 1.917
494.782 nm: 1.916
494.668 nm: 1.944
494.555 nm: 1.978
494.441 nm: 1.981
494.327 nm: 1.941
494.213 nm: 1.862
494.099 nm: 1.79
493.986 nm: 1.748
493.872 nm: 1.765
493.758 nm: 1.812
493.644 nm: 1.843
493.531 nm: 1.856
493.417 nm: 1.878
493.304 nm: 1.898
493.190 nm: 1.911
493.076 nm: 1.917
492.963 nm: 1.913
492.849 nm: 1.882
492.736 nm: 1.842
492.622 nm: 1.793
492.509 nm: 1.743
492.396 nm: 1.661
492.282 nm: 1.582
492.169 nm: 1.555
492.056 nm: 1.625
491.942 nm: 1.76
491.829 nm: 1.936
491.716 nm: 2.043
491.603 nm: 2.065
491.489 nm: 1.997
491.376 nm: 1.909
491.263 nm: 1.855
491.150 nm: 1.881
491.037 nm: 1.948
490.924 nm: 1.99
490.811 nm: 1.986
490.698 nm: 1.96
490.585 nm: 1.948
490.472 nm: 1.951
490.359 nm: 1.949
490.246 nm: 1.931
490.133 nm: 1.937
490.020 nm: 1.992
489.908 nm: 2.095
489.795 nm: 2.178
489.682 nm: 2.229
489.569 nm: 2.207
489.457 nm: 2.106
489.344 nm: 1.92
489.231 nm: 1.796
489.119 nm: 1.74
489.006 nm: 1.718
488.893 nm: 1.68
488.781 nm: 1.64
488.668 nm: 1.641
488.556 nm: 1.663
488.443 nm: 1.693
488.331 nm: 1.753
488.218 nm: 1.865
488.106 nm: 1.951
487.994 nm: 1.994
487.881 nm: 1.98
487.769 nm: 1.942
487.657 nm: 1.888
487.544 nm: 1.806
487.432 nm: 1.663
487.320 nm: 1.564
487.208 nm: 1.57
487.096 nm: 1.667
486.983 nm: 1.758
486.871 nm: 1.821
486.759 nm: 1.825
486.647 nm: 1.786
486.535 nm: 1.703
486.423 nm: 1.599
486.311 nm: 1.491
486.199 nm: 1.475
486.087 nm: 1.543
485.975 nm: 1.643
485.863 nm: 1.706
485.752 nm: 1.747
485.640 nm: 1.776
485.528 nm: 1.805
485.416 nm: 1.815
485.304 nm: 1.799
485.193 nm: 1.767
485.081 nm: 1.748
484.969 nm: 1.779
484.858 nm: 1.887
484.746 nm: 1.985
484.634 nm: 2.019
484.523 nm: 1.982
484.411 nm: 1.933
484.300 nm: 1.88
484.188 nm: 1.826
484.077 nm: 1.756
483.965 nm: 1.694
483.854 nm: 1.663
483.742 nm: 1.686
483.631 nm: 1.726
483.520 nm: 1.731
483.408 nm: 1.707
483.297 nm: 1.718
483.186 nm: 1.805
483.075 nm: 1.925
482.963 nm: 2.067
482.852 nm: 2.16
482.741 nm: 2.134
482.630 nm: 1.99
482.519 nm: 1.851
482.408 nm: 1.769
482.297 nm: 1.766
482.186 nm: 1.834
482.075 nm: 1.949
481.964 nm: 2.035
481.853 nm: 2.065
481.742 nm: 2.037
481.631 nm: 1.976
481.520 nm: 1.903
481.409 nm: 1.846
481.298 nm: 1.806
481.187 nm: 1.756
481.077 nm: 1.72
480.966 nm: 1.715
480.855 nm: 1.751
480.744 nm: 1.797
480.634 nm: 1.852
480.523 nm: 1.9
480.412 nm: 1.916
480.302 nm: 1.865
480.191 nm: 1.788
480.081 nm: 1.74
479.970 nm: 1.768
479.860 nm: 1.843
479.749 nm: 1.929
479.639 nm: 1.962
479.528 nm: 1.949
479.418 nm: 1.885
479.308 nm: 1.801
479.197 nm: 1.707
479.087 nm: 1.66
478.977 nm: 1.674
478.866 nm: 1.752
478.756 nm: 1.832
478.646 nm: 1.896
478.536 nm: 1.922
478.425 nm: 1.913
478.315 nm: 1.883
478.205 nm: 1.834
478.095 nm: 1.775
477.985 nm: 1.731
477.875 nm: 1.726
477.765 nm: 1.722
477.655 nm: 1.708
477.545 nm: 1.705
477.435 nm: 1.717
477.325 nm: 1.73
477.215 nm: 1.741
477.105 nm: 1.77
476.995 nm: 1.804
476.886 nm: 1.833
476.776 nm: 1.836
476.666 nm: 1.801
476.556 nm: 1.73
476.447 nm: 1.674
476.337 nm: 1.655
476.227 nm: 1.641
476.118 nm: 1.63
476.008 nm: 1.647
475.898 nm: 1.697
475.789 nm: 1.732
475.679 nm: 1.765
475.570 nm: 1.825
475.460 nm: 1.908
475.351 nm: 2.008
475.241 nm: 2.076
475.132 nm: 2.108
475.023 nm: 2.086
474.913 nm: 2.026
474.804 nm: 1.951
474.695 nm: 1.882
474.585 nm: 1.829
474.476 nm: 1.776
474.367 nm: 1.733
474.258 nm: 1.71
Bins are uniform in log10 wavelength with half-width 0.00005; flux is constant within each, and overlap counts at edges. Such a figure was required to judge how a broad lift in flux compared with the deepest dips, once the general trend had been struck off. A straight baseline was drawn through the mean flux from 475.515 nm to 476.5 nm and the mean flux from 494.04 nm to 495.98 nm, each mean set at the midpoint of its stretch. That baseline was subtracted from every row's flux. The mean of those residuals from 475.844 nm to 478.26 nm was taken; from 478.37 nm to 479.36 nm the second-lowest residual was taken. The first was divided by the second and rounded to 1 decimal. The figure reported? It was -0.4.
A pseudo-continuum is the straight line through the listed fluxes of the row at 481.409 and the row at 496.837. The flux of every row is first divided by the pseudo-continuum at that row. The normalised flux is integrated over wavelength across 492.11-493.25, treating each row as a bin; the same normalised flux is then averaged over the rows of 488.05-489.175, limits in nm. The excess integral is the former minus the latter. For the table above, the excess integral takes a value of 0.14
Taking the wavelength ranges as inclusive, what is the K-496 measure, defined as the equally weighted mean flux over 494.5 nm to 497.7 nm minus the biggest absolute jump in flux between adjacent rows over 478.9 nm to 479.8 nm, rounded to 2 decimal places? 1.85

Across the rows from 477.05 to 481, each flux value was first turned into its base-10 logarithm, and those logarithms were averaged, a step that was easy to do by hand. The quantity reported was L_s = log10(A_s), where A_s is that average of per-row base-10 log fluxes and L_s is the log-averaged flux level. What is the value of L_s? -0.59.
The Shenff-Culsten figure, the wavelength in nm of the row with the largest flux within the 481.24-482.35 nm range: 481.853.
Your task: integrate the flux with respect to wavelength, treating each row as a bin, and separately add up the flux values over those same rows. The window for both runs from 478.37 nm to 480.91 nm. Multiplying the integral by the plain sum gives 196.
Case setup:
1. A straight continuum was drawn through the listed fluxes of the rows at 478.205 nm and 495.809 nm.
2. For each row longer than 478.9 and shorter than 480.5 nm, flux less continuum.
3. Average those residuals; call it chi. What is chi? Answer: -0.013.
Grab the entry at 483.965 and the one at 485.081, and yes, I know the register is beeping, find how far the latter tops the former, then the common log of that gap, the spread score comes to -1.27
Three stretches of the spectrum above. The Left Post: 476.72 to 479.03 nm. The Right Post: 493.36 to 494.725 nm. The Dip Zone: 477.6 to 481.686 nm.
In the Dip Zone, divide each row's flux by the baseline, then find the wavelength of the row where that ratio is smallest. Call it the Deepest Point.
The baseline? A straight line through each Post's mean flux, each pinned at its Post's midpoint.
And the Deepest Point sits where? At 479.087 nm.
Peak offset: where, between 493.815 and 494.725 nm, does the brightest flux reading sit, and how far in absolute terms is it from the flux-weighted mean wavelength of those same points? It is 0.16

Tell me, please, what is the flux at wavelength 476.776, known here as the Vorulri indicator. 1.836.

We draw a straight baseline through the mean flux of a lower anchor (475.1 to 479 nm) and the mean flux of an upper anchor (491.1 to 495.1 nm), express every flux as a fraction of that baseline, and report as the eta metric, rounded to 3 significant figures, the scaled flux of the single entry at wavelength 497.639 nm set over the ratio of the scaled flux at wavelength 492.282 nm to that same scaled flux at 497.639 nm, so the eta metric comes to 1.27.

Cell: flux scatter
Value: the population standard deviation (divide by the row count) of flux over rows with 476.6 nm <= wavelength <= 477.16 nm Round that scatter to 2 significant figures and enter 0.024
